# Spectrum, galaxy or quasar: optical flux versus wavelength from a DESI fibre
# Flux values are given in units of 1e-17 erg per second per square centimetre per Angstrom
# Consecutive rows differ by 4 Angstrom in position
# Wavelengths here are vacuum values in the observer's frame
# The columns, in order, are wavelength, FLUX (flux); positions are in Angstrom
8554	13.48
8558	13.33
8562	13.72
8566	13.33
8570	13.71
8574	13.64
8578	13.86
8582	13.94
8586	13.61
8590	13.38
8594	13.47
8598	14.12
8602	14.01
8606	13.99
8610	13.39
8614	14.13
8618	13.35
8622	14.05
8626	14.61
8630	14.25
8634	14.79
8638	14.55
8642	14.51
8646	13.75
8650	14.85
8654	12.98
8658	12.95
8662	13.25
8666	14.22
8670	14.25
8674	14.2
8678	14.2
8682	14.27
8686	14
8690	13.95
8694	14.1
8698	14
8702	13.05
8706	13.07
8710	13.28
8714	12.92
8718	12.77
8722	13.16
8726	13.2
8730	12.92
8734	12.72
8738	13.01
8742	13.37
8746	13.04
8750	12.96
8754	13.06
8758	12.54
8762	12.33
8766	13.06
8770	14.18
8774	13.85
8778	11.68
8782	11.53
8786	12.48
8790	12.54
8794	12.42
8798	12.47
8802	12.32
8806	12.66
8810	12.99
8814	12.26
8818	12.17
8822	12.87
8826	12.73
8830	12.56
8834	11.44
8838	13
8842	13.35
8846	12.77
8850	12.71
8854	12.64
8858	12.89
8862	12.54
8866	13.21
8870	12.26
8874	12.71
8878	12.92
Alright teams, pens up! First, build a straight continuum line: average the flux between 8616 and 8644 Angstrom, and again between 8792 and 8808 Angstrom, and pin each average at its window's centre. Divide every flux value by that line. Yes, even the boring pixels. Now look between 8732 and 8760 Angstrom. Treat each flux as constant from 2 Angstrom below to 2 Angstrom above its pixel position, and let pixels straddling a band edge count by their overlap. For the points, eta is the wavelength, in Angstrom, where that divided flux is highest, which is 8742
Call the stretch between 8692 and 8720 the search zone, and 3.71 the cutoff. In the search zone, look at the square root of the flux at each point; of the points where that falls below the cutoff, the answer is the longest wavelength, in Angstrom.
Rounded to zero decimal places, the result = 8718 Angstrom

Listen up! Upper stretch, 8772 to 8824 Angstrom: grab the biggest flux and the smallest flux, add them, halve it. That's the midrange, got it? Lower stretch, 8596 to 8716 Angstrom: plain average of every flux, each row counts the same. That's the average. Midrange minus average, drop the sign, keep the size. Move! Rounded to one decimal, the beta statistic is 1.2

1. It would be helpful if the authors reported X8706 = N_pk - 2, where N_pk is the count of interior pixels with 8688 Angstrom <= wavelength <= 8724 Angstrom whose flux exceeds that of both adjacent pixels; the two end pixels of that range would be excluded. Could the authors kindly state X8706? 0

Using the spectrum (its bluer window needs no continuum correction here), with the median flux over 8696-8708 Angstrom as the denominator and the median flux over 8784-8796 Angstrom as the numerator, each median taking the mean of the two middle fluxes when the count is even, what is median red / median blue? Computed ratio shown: 0.95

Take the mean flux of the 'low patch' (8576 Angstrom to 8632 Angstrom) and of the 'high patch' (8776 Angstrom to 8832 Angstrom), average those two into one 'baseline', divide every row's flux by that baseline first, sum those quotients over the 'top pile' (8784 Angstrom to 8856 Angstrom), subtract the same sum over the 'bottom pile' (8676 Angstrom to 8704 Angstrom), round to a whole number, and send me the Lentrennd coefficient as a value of 10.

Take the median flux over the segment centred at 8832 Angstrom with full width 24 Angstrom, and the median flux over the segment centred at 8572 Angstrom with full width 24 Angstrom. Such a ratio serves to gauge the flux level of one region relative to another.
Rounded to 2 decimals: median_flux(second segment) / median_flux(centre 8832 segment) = 1.07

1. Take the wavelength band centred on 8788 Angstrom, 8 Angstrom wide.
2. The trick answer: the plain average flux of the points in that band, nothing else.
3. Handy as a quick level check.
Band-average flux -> 12.5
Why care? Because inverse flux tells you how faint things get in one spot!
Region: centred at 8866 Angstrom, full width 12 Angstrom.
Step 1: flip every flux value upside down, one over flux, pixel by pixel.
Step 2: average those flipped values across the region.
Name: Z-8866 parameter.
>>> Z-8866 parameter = 0.079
